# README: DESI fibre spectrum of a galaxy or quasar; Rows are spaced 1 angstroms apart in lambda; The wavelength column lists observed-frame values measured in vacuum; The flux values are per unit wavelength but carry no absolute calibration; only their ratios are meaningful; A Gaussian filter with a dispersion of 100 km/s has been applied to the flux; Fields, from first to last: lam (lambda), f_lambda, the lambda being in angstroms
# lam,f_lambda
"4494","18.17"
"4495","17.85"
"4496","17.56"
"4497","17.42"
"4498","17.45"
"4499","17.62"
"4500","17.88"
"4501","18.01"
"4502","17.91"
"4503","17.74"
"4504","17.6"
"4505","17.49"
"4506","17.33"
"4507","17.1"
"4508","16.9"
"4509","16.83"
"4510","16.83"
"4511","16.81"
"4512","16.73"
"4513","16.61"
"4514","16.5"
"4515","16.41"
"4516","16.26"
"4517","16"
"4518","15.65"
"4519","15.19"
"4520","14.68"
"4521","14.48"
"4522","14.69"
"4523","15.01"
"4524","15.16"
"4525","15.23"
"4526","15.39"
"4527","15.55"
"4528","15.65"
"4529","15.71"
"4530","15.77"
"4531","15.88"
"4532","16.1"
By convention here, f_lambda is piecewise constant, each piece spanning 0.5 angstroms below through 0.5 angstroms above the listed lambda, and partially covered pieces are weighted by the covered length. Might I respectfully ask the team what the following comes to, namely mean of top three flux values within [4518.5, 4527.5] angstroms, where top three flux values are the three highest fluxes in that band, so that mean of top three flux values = 15.4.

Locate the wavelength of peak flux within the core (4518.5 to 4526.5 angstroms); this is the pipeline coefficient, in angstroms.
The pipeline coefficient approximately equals 4526 angstroms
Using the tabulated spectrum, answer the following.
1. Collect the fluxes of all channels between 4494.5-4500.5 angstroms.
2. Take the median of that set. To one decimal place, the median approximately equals 17.6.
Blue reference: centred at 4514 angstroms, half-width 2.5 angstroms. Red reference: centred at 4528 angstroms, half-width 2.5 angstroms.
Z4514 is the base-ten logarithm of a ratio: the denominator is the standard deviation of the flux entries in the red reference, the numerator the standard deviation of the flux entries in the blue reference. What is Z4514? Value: 0.08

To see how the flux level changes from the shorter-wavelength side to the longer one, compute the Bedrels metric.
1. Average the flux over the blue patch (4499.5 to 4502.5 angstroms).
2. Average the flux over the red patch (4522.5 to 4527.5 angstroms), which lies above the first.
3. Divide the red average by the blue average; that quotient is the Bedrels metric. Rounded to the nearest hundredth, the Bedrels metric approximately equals 0.85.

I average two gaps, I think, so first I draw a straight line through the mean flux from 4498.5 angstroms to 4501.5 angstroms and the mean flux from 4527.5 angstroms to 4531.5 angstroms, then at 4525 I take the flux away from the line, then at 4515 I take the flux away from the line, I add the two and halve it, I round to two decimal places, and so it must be 0.60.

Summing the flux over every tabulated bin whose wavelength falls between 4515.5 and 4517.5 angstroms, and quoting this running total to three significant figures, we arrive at 32.3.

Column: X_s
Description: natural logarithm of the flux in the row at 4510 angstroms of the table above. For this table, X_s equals 2.82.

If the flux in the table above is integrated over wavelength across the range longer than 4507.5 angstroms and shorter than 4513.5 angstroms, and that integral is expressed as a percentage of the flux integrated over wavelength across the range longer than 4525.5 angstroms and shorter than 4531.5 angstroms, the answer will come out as 107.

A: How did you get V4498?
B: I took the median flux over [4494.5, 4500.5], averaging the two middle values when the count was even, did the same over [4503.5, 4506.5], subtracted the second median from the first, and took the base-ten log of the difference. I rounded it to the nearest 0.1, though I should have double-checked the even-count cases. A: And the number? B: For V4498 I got -1.0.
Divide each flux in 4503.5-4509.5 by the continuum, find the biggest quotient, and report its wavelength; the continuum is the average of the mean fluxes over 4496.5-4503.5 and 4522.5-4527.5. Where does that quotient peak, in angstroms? 4504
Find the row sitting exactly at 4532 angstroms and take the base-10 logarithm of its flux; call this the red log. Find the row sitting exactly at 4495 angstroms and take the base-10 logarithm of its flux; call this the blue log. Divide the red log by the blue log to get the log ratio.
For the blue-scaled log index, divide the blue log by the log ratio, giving 1.30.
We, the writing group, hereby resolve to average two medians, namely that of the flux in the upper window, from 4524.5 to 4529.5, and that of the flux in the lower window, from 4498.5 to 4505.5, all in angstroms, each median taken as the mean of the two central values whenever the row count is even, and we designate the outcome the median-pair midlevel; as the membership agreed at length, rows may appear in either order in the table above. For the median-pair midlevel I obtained 16.6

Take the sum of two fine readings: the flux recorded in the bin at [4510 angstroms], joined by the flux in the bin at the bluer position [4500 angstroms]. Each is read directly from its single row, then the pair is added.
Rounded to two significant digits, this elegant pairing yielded 35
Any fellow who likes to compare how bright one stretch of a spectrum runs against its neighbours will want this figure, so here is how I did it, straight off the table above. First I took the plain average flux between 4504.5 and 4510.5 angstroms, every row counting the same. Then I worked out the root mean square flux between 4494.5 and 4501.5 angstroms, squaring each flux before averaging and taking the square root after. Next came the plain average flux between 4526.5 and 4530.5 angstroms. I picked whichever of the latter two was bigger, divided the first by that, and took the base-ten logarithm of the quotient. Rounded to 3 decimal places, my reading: -0.015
